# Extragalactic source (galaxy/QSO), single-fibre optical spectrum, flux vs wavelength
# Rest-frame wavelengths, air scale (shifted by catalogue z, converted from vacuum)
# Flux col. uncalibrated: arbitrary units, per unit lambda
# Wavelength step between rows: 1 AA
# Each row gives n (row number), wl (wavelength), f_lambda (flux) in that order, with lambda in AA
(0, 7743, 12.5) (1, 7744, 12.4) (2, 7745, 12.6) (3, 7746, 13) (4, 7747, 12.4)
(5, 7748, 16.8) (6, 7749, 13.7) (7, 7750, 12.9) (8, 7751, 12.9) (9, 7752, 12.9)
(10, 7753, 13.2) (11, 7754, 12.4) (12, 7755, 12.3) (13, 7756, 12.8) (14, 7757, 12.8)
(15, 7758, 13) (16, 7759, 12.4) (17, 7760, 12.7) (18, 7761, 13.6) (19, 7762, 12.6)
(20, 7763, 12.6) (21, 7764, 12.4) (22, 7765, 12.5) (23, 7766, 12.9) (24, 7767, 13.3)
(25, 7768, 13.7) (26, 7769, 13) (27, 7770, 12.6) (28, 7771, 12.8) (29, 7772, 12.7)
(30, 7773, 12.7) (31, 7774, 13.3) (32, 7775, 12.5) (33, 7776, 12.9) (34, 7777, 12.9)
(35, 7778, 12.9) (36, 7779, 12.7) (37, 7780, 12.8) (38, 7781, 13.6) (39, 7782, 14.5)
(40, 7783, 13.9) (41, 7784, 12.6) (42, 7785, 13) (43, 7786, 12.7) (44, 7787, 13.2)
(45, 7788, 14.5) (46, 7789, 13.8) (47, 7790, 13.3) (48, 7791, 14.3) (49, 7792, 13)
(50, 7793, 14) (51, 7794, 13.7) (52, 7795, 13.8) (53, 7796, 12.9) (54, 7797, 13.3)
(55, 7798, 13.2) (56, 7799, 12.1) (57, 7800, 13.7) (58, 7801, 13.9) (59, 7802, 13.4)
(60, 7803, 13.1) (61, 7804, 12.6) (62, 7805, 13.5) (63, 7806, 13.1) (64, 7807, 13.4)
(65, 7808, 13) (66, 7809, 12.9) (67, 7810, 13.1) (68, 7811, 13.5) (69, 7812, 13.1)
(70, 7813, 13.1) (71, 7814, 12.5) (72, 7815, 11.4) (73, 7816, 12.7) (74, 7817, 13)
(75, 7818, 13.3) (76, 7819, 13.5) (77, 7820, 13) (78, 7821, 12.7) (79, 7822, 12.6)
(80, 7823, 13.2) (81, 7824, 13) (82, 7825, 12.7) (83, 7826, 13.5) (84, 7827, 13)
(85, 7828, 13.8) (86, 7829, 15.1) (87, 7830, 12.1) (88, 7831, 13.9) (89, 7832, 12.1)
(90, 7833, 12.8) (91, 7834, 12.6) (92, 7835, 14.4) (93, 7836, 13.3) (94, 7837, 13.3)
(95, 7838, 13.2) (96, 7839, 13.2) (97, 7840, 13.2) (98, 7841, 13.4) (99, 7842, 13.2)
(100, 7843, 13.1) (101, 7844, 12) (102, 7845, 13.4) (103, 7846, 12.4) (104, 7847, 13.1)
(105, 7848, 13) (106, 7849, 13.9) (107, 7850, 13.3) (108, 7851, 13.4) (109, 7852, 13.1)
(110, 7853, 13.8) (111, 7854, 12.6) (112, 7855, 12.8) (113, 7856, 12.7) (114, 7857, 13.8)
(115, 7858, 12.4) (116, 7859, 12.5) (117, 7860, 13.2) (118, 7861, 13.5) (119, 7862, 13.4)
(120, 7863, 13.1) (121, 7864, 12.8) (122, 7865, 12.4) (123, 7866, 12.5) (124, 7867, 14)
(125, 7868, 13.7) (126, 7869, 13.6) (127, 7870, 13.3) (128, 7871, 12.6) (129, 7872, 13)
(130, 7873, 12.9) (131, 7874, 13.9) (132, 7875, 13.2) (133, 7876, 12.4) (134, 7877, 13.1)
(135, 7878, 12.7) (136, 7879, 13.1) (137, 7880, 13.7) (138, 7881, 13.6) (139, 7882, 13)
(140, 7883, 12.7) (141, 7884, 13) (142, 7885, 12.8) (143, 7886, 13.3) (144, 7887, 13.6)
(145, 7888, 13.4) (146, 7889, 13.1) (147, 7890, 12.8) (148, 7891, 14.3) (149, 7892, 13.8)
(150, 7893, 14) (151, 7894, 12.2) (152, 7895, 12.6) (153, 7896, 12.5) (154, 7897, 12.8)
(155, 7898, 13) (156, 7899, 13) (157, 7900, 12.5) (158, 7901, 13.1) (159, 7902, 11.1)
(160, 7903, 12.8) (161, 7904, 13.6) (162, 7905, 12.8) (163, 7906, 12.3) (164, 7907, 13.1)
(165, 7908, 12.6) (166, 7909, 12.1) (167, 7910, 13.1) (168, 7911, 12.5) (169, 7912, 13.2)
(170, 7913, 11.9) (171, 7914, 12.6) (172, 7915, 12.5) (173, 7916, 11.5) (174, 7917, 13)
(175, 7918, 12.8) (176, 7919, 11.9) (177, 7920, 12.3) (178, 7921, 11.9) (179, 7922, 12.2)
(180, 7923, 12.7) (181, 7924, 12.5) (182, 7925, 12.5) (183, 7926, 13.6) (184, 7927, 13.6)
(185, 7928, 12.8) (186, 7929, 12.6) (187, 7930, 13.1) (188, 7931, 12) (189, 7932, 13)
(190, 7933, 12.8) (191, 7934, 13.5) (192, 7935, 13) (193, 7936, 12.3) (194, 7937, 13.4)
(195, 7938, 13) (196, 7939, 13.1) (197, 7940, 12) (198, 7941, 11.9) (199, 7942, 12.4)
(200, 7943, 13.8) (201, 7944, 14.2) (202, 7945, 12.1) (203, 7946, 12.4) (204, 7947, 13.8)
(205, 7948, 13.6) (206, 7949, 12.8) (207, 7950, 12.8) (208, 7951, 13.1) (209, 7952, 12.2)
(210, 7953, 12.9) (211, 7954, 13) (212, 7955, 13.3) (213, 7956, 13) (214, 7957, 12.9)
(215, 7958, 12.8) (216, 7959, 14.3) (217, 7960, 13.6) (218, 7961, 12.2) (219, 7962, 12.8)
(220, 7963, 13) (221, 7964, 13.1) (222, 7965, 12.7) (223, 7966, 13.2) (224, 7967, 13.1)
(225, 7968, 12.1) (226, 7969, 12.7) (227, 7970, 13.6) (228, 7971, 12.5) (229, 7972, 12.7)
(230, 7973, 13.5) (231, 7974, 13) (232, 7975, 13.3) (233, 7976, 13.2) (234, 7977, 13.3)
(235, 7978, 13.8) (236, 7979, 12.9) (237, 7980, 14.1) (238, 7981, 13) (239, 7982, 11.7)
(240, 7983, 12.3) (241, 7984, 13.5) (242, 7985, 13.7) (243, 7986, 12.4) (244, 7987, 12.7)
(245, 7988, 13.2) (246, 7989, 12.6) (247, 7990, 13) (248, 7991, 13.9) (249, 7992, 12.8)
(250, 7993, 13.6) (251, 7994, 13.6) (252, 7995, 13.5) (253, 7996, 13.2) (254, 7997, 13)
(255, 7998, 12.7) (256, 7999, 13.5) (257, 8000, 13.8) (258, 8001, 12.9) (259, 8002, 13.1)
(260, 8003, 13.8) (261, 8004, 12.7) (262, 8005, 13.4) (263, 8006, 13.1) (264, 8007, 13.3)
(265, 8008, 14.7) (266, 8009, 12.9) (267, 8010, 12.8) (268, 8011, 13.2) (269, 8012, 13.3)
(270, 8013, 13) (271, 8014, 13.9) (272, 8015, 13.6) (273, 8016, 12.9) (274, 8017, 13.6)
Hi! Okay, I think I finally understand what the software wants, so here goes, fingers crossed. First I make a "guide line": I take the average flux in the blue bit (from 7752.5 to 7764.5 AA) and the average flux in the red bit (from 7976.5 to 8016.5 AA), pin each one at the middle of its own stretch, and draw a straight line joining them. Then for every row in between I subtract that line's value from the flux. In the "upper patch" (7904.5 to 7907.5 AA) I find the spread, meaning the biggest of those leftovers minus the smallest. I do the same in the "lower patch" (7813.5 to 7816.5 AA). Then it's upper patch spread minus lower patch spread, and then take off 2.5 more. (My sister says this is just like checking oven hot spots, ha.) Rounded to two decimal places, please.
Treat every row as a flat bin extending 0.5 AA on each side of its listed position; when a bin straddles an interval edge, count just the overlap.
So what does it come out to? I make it -3.00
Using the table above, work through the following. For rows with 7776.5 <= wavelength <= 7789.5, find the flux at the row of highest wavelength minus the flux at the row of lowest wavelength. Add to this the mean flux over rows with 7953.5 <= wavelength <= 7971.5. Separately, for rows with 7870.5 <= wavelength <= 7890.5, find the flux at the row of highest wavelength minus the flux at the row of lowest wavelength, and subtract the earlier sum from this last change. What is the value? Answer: -13.7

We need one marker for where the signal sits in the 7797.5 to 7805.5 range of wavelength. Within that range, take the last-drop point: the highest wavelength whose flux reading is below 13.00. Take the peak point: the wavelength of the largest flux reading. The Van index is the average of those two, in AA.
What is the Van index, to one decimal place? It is 7802.5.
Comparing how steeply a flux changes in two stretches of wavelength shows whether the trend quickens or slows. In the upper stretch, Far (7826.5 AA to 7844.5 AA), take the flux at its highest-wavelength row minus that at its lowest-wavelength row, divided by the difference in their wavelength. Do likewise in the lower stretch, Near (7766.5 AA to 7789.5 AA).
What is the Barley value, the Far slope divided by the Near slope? -2.6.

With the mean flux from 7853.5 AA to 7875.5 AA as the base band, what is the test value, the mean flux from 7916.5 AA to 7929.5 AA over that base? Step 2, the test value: 0.966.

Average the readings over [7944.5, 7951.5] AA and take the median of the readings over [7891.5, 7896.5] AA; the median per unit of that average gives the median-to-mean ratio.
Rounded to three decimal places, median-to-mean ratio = 0.974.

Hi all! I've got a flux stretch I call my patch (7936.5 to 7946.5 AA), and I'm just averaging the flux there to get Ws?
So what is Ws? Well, 12.8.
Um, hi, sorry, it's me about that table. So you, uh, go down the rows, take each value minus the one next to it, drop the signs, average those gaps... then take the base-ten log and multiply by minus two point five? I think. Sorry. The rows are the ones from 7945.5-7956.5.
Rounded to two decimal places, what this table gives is 0.75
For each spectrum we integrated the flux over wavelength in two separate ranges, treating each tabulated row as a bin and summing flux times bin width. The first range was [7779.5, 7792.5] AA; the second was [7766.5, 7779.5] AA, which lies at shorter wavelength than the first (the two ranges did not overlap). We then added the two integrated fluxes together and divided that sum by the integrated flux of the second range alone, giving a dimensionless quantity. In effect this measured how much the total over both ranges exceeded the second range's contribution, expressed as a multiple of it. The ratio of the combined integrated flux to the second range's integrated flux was 2.04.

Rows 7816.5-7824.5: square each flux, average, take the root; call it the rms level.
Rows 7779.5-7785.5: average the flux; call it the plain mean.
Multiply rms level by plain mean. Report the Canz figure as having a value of 175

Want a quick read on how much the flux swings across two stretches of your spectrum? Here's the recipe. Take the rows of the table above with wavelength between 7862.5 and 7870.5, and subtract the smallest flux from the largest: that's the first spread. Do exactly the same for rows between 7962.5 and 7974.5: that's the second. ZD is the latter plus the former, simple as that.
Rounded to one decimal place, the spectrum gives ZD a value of 3.1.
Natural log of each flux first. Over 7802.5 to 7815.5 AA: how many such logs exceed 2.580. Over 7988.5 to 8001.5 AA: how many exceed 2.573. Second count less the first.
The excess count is 4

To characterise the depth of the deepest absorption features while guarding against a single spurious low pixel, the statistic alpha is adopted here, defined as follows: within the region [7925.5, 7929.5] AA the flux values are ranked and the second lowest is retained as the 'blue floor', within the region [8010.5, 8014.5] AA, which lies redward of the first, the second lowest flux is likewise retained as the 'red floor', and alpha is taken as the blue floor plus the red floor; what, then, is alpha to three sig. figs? 26.0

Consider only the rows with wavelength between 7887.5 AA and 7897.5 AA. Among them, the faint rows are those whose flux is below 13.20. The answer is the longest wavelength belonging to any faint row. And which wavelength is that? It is 7897 AA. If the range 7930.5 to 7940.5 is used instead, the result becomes 7940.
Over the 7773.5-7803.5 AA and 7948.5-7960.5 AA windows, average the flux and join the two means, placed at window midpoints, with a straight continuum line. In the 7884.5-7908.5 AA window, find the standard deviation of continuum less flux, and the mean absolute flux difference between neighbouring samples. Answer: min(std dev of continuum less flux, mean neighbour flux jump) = 0.64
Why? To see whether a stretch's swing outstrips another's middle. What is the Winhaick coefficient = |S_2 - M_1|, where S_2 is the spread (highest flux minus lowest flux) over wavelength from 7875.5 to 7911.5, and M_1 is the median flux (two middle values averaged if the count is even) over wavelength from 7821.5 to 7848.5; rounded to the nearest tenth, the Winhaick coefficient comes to 10.0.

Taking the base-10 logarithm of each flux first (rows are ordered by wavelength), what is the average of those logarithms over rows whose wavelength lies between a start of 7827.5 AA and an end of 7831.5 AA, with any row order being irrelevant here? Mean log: 1.14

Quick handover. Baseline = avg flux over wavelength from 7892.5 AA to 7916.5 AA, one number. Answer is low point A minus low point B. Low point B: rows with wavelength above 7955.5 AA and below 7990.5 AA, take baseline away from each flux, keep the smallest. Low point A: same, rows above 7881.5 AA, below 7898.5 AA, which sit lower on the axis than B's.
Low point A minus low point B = 0.50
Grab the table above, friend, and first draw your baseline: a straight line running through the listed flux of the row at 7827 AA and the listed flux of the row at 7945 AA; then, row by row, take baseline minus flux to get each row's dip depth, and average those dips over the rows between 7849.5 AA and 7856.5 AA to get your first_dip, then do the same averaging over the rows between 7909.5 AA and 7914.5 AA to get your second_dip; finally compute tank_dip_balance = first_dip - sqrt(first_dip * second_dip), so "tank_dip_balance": -0.60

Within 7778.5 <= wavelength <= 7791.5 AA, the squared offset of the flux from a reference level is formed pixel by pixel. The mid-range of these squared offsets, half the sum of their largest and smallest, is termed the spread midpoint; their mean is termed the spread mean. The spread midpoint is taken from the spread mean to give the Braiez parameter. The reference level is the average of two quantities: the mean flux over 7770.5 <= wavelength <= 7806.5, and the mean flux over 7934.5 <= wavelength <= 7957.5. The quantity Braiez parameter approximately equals -0.42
